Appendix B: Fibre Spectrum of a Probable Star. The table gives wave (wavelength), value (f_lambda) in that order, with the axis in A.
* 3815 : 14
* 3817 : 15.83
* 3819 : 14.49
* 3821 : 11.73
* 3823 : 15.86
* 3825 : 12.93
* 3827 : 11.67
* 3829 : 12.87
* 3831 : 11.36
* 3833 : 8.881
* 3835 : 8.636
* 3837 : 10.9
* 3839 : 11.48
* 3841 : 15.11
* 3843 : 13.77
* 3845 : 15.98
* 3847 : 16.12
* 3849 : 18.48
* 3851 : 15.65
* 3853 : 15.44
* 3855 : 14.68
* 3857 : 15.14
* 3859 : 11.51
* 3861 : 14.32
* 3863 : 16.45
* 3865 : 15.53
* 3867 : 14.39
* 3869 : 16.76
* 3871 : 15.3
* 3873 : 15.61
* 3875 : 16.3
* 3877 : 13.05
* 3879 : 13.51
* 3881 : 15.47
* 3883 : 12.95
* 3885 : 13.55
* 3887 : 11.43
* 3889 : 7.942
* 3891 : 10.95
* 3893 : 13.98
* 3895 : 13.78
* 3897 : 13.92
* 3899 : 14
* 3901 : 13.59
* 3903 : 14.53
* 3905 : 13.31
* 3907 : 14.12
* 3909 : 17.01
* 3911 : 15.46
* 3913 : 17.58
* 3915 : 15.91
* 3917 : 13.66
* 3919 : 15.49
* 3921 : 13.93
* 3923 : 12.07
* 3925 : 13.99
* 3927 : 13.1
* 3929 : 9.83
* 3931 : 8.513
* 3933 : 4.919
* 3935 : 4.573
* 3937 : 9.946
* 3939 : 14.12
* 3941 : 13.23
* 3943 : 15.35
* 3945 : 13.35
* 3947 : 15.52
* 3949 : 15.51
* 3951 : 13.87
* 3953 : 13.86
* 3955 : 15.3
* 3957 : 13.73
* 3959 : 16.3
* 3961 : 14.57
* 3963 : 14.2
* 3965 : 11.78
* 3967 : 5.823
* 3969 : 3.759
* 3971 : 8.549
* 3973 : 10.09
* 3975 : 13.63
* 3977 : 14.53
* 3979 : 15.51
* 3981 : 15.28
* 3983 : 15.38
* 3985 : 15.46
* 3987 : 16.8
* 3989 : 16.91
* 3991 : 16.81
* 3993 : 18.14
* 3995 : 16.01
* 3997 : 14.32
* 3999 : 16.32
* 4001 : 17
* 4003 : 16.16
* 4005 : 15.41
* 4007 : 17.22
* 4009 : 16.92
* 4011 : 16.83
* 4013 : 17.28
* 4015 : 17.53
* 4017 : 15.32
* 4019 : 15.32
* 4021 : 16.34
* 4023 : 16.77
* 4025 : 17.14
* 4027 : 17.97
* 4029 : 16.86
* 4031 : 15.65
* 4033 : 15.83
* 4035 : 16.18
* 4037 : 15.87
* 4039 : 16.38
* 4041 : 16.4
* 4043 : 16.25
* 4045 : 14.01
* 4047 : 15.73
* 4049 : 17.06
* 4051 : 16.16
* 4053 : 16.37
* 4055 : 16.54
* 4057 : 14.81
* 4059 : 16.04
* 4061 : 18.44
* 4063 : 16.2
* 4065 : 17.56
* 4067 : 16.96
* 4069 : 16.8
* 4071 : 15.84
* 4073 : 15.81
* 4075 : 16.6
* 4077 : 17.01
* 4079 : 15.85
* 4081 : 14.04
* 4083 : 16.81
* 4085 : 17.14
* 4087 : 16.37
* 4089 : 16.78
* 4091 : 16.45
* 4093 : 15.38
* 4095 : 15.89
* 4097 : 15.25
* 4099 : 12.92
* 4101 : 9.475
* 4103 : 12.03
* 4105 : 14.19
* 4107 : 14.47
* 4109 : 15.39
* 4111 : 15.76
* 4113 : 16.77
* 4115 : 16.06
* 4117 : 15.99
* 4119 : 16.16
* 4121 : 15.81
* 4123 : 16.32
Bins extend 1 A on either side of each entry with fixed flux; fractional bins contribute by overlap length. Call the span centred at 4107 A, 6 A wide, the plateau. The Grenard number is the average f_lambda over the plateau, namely 14.7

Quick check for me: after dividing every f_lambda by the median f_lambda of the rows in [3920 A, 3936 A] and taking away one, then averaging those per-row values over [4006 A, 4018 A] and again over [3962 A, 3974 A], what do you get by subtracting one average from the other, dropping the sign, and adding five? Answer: 5.71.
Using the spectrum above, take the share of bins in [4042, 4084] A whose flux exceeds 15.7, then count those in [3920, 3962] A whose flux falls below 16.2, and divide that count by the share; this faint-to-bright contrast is 23.3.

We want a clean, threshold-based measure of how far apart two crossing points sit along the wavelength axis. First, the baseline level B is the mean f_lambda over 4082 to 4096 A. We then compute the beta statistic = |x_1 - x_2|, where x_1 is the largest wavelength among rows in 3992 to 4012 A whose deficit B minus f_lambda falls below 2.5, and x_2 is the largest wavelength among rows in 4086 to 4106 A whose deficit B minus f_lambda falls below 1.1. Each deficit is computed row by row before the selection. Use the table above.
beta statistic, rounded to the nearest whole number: 84 A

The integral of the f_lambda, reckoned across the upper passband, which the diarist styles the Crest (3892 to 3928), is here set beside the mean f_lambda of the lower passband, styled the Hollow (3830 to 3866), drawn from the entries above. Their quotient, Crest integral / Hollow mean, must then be 37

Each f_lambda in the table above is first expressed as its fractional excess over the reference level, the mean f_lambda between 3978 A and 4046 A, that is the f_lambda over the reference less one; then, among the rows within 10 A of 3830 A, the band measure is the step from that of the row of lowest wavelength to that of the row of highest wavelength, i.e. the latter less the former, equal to -0.02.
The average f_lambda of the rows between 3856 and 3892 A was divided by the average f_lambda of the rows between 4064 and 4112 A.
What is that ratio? 0.90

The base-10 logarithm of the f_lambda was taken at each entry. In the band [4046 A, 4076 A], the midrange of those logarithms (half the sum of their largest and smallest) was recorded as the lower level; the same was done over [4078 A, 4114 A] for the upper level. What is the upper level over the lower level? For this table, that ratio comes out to 0.91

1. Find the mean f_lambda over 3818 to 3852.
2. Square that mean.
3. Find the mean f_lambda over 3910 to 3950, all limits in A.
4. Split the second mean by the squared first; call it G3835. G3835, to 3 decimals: 0.072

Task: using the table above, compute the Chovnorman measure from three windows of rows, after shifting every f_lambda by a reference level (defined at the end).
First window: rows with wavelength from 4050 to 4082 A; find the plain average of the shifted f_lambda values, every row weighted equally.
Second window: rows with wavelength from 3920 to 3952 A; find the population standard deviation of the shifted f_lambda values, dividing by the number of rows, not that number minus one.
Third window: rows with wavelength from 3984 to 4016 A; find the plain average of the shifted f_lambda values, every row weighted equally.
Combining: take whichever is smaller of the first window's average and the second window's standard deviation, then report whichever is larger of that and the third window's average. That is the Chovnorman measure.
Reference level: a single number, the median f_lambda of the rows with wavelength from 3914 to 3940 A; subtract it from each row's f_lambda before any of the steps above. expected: 3.5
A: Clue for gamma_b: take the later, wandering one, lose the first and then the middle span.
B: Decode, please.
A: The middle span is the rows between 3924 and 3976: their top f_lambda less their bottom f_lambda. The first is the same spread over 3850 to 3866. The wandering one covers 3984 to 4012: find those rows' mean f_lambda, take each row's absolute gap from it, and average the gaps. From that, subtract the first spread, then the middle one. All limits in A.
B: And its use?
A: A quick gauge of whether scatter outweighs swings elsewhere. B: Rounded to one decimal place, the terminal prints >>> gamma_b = -16.8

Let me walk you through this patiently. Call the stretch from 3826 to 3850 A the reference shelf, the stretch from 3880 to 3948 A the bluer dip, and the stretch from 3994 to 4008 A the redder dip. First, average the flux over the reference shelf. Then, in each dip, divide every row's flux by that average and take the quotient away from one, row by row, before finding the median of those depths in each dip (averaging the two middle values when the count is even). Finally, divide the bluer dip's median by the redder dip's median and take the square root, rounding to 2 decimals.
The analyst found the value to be 0.49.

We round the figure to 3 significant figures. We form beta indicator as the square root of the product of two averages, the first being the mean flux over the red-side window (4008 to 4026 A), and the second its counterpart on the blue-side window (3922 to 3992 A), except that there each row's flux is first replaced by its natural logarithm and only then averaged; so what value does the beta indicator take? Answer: 6.43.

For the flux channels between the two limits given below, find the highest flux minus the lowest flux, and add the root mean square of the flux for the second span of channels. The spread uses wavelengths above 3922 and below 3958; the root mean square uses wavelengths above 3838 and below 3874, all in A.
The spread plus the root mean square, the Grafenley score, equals 26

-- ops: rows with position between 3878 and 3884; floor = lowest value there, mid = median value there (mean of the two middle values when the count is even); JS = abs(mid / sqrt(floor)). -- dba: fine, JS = 3.8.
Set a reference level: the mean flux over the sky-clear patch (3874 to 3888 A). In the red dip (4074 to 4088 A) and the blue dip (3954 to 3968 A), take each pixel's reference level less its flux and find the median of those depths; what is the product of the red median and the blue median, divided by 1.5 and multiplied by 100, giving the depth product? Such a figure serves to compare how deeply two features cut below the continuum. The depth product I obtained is 85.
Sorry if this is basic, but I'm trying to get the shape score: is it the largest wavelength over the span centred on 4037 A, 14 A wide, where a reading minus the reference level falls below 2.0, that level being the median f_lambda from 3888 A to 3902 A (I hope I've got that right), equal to 4031 A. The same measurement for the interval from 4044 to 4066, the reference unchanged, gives 4057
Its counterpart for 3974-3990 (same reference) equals 3985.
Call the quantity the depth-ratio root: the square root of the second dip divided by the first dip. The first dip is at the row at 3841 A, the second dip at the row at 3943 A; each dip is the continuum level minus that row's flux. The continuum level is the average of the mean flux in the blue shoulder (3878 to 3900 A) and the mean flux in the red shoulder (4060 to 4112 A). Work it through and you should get 1.13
